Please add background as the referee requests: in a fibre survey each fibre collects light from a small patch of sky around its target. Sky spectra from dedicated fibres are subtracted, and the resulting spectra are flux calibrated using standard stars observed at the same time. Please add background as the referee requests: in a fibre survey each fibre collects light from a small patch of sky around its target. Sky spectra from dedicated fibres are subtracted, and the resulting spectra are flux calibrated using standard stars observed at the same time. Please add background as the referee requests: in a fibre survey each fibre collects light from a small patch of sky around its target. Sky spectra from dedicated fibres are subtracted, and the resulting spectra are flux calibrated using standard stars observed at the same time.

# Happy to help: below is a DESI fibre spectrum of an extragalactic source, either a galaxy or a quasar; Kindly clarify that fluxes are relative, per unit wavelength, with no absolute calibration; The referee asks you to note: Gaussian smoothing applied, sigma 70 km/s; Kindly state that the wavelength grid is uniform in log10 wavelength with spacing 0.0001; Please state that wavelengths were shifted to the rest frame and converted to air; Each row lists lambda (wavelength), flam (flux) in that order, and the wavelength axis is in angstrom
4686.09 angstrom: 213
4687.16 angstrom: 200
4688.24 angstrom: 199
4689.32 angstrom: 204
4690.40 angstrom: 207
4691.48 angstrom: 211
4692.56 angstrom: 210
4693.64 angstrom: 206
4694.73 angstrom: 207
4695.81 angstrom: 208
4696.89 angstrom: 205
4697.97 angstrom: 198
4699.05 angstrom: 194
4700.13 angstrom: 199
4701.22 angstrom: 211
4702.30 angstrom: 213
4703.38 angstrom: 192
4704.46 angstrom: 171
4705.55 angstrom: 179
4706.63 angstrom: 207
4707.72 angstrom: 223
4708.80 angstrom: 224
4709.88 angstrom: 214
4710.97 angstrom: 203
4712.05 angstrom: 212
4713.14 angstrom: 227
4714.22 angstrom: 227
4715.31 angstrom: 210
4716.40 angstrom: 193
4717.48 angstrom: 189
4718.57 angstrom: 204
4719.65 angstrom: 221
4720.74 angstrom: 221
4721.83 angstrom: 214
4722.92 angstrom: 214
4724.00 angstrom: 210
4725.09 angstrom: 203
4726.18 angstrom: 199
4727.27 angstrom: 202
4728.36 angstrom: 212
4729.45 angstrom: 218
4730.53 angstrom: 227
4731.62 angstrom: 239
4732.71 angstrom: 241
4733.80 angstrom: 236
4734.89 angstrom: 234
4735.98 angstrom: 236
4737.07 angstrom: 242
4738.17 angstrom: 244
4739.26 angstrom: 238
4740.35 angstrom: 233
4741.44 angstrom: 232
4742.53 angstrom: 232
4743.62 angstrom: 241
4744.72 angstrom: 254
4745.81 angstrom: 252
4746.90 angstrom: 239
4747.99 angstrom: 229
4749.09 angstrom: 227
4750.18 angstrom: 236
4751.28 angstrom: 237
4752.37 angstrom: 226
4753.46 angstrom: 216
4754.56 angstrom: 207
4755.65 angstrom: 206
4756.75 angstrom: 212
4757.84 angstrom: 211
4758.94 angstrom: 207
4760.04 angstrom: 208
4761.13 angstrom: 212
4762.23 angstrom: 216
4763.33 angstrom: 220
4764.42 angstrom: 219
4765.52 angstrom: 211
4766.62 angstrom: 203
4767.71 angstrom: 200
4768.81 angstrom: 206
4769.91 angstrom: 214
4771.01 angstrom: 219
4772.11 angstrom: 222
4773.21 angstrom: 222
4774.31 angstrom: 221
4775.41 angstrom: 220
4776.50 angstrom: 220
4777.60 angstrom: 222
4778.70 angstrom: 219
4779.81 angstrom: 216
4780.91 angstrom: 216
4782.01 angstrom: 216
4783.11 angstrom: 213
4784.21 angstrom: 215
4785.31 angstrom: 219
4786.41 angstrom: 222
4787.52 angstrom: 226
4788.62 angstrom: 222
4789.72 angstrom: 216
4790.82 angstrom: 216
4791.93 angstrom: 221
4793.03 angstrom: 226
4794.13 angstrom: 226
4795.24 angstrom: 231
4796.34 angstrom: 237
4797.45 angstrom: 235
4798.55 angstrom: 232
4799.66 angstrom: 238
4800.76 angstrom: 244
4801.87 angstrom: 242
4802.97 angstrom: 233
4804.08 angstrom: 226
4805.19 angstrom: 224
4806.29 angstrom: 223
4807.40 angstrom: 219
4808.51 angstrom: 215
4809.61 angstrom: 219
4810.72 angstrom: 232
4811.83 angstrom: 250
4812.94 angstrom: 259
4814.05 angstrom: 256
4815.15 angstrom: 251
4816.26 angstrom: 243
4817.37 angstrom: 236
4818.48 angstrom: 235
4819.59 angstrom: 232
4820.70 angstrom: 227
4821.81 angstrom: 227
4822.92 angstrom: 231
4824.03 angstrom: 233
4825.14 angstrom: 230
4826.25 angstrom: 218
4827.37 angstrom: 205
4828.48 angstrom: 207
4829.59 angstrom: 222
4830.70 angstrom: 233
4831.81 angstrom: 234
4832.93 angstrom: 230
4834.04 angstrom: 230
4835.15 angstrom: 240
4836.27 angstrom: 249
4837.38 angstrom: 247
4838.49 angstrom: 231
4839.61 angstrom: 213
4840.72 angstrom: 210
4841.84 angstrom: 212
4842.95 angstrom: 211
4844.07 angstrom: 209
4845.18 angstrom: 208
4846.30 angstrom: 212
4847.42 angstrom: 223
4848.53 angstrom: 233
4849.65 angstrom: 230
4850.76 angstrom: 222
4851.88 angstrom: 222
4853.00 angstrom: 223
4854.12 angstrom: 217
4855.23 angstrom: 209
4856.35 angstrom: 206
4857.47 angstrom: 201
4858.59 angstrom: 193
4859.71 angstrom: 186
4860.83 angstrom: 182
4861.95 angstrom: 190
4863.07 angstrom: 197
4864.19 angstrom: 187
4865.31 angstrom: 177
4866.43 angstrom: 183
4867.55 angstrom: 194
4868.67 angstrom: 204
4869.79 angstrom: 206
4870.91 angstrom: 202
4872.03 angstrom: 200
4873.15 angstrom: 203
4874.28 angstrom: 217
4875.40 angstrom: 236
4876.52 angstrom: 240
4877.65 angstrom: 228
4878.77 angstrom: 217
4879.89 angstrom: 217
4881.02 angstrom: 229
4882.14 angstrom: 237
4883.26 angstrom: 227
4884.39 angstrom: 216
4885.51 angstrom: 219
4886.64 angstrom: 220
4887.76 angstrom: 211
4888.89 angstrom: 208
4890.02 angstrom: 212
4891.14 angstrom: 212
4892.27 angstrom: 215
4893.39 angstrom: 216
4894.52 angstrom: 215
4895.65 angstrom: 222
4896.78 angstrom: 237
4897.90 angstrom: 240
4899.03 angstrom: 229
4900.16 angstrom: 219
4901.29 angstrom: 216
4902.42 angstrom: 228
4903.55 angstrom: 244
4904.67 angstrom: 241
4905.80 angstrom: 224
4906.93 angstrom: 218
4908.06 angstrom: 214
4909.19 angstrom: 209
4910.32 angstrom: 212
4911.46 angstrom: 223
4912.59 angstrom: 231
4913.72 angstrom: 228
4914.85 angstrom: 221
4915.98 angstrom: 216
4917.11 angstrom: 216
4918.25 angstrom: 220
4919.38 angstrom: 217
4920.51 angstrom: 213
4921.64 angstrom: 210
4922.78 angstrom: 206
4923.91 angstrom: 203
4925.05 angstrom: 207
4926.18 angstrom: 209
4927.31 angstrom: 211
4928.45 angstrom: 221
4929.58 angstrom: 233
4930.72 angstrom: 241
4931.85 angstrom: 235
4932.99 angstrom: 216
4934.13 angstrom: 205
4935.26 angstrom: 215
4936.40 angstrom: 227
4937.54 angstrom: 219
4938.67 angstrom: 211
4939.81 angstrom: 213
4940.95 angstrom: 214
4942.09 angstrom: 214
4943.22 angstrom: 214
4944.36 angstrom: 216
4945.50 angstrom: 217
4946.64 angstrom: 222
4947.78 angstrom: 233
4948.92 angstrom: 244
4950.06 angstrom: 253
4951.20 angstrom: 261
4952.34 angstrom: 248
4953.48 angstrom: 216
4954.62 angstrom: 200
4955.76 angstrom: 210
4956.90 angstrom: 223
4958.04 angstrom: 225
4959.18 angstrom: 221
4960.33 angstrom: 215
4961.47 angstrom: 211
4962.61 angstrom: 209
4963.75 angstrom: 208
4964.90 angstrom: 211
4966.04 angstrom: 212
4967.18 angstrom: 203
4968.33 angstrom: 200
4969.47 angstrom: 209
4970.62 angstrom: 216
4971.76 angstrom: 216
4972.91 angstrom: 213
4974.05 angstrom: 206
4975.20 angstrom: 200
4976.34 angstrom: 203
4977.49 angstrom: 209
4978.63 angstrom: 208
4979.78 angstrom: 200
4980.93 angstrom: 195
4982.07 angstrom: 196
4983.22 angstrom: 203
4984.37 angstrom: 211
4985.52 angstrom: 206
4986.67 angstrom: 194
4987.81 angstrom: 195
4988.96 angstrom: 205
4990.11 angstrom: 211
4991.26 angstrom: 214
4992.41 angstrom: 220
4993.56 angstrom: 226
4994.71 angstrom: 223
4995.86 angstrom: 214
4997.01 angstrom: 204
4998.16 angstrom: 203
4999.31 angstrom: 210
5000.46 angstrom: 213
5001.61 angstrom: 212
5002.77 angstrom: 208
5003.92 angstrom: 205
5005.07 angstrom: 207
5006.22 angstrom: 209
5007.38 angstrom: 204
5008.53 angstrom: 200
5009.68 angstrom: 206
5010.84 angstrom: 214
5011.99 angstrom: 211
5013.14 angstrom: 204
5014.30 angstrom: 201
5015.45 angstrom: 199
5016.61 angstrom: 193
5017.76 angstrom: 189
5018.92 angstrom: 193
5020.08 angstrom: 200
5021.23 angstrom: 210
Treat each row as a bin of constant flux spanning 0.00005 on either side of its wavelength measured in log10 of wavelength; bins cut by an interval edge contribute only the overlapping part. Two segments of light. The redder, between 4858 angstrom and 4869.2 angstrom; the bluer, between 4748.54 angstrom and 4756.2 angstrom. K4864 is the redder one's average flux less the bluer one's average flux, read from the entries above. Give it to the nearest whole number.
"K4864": -33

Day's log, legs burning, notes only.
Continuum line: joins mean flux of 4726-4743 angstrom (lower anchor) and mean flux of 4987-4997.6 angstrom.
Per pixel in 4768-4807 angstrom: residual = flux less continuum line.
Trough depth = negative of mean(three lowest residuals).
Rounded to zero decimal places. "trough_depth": 16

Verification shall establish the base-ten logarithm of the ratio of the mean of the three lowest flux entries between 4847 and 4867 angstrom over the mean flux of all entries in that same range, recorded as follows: -0.054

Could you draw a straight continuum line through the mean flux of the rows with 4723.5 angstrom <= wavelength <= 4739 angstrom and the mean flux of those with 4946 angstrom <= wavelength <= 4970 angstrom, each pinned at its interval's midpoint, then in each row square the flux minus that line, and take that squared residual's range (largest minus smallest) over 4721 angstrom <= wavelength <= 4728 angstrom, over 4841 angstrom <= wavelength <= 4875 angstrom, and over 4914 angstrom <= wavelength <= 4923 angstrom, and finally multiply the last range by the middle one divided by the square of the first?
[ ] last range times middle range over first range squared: 1.6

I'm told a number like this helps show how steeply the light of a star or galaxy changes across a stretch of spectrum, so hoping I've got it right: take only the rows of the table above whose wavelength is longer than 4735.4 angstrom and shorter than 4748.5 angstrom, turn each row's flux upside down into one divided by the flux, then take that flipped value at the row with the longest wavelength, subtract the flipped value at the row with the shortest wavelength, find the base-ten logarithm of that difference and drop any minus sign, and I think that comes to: 3.9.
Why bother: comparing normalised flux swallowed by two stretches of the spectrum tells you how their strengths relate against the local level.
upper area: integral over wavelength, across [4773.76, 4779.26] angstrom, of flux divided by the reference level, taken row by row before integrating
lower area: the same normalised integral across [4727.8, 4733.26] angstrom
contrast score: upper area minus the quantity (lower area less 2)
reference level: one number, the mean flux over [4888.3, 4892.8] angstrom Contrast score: 1.9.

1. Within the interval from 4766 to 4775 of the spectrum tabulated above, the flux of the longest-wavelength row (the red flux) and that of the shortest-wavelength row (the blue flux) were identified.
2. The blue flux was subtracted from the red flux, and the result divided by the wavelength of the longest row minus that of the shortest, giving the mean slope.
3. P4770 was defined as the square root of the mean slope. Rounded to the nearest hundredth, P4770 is 1.53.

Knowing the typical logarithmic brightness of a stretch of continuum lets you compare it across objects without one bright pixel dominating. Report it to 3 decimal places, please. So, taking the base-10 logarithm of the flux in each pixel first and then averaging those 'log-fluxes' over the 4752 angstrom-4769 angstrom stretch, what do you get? 2.325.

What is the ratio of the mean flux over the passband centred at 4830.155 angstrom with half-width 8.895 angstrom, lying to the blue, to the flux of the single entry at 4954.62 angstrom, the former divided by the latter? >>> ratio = 1.15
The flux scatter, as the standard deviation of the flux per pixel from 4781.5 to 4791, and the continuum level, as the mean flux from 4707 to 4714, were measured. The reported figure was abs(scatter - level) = 213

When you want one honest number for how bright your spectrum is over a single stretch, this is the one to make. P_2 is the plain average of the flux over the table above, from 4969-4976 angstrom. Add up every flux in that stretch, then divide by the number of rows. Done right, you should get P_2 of 210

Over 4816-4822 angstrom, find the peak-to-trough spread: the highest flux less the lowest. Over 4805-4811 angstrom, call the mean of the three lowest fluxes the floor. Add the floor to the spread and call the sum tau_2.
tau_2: 234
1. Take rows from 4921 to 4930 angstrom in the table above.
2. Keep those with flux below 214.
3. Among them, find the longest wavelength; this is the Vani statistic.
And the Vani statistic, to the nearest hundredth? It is 4927.31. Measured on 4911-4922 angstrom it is 4921.64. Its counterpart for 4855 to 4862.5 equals 4861.95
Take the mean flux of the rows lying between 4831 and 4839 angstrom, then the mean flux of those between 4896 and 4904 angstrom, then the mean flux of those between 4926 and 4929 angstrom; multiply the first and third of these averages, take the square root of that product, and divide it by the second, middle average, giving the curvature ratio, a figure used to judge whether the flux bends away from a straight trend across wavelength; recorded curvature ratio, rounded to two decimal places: 0.98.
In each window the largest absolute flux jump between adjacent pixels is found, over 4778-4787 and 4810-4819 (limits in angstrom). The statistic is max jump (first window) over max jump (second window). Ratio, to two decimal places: 0.22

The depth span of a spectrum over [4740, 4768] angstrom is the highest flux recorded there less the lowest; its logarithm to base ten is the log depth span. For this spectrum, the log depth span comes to 1.73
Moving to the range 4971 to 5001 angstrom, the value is 1.51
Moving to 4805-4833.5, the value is 1.73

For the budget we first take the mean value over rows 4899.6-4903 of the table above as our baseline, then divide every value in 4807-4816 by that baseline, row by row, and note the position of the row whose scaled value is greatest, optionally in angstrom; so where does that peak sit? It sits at 4812.94 angstrom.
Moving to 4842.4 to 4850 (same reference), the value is 4848.53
